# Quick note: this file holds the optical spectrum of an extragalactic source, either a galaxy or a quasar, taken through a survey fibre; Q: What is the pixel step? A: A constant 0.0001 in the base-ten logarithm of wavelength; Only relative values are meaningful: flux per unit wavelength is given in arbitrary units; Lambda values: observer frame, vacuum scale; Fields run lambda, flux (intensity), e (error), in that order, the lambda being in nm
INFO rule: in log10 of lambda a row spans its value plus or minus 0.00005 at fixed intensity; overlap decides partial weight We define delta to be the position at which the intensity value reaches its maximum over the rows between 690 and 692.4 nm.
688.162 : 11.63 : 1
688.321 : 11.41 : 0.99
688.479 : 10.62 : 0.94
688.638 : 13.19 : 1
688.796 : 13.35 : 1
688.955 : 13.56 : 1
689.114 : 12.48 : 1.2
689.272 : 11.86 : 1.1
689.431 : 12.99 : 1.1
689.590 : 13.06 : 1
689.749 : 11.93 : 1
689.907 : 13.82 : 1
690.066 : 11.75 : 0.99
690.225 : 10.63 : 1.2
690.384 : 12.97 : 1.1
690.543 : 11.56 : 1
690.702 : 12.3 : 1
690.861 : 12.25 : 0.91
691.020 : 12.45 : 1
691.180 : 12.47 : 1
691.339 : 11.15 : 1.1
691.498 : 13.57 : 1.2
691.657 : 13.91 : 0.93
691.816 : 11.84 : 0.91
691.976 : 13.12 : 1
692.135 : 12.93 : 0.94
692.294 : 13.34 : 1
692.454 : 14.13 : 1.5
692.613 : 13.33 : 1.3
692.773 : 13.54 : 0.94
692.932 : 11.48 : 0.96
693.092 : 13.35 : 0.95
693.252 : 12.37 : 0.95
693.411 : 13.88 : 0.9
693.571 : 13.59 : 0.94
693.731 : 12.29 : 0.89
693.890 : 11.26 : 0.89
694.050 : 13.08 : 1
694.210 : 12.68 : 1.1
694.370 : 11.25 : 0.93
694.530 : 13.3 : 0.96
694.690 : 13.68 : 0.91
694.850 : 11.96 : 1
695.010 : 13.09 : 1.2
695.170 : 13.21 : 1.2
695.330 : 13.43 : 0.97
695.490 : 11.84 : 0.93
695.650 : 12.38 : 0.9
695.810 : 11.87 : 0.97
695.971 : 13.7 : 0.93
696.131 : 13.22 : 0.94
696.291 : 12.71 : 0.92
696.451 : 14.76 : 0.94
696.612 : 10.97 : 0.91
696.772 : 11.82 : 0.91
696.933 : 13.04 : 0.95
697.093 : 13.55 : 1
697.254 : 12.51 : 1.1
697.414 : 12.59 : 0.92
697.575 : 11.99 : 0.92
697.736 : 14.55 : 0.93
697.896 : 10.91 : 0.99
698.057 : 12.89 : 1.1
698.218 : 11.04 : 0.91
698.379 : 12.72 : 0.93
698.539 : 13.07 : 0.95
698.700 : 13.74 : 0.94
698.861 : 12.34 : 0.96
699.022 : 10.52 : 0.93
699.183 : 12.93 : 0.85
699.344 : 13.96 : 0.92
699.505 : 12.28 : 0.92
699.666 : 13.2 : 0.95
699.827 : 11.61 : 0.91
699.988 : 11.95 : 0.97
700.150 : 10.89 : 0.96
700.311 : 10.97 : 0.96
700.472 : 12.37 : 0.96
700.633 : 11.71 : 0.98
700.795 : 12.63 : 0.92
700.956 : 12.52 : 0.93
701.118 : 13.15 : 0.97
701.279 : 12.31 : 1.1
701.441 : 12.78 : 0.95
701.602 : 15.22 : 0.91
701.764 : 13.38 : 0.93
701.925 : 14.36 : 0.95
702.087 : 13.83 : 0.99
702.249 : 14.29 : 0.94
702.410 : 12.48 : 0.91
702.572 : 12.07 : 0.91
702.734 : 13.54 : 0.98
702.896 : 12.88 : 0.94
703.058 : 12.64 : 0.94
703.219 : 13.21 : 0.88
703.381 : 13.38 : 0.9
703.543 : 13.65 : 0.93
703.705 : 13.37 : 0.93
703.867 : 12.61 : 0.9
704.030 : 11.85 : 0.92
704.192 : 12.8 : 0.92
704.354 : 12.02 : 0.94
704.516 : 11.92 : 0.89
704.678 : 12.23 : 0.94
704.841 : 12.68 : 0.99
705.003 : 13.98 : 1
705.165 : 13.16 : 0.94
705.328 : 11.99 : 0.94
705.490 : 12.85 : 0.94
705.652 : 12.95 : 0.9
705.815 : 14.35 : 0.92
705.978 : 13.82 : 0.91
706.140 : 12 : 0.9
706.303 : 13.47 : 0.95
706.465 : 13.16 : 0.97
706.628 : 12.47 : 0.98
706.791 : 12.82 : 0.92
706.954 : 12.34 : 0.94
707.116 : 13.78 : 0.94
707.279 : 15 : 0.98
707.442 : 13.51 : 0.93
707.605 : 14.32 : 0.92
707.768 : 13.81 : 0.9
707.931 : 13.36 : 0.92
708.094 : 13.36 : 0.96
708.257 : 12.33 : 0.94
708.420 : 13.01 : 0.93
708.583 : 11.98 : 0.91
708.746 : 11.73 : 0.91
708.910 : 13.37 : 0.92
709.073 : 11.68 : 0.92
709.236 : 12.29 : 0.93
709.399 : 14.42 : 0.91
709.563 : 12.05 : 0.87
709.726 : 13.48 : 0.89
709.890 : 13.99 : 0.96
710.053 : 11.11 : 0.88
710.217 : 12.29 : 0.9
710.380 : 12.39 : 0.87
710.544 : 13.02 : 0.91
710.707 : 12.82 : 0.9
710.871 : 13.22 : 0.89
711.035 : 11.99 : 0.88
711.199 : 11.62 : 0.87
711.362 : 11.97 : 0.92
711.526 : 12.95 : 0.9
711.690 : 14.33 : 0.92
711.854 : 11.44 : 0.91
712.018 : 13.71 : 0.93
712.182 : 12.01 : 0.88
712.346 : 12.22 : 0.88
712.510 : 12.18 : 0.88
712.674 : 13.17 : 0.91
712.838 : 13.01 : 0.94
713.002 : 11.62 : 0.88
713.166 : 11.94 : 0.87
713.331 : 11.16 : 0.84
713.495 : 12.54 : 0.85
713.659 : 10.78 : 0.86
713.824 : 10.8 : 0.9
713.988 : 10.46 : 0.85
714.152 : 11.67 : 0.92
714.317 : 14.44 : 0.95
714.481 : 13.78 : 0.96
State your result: 691.657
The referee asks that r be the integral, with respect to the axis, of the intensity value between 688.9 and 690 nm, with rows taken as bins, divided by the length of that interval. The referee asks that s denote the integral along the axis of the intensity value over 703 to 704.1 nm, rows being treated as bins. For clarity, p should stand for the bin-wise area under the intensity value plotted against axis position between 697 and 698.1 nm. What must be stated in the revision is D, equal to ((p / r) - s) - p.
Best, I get -27.2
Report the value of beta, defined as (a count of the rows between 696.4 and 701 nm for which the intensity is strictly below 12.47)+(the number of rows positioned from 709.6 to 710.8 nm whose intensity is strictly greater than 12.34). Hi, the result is 19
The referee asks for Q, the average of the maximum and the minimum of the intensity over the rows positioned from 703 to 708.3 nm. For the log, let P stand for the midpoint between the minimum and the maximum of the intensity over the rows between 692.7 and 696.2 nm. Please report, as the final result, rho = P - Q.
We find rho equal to -0.9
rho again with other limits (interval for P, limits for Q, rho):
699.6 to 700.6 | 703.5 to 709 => -1.3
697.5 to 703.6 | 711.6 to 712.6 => 0.0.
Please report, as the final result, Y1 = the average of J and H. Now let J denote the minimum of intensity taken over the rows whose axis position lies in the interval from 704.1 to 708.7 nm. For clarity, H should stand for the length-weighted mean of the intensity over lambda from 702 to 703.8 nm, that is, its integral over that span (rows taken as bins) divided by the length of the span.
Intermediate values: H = 13.21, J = 11.92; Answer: 12.6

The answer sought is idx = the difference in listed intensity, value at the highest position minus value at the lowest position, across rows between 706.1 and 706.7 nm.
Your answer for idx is 0.5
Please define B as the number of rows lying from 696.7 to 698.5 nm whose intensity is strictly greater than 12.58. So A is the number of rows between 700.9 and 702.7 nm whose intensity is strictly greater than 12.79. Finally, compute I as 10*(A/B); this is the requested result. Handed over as 10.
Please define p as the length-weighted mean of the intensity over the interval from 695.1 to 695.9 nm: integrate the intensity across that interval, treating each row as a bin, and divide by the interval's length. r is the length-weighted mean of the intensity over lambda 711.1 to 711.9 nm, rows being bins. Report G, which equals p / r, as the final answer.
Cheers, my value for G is 1.00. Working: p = 12.5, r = 12.5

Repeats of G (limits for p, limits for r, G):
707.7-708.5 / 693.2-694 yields 1.04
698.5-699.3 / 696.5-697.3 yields 1.01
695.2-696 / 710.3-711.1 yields 0.99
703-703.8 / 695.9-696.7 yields 1.02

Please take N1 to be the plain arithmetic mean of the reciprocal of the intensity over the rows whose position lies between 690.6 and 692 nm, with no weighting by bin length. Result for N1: 0.0799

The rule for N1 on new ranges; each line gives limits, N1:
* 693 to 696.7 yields 0.0787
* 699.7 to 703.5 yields 0.0787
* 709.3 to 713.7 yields 0.0805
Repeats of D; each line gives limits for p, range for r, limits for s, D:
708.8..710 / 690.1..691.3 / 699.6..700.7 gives -27.2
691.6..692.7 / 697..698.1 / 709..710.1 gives -27.4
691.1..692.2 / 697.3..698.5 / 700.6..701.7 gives -27.1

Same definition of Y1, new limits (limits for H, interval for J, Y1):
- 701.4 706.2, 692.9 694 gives 12.2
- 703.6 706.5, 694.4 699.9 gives 11.7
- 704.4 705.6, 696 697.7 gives 11.8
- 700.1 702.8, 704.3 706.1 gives 12.4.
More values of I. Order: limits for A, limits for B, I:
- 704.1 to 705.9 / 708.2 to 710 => 12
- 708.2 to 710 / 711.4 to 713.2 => 10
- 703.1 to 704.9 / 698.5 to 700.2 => 10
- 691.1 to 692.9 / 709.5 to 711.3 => 16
